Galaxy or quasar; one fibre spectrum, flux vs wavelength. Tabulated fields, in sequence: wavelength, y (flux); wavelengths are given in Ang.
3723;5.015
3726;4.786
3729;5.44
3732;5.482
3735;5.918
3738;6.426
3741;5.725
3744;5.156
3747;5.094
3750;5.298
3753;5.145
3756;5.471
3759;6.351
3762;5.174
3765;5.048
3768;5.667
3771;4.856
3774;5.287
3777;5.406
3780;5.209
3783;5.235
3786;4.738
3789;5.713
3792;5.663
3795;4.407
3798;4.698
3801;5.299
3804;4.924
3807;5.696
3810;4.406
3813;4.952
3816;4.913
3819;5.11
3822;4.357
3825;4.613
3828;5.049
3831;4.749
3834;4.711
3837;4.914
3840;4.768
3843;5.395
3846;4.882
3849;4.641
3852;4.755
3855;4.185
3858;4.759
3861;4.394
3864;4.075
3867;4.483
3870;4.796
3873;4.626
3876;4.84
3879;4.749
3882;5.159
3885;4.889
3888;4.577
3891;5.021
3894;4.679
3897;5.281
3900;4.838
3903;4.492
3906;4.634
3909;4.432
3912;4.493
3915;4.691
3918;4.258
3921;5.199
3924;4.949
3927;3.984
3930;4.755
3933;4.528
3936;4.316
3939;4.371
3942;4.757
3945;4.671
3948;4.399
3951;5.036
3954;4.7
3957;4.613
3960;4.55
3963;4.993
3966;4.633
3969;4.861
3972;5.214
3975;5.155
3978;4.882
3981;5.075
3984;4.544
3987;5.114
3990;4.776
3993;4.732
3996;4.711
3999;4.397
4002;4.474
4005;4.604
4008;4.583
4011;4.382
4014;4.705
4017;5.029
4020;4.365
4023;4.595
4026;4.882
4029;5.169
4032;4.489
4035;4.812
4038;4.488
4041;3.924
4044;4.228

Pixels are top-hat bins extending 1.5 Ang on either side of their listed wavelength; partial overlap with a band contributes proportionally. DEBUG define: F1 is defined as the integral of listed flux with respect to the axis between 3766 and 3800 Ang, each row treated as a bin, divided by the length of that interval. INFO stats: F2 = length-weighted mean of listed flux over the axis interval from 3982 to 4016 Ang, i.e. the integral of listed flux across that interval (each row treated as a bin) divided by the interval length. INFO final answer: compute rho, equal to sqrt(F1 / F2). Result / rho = 1.054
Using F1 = 5.17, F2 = 4.65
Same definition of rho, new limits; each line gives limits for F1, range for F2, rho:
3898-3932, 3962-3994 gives 0.970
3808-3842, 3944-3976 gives 1.000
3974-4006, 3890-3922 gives 1.005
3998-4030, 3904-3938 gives 1.009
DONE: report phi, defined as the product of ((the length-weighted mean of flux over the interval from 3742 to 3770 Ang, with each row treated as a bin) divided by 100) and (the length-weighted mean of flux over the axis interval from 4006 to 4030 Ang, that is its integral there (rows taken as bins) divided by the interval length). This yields 0.253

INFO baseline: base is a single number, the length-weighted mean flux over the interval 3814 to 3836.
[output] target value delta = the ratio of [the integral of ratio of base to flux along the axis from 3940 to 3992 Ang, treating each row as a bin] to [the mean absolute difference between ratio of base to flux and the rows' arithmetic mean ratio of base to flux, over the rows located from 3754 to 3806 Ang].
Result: 863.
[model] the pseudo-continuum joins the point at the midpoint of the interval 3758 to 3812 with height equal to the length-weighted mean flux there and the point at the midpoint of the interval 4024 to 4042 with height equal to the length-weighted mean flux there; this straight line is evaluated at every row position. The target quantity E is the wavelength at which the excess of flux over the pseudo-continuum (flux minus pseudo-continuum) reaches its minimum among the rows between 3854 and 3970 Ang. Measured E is 3864 Ang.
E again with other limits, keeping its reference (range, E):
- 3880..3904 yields 3903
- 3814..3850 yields 3822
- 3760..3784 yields 3771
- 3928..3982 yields 3936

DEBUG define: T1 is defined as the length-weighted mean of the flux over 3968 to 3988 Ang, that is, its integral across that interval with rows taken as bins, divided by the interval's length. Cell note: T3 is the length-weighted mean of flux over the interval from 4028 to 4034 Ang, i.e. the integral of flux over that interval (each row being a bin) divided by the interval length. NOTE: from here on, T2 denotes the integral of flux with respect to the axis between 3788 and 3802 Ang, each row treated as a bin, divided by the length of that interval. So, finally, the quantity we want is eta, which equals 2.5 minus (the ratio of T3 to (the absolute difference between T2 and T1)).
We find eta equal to -29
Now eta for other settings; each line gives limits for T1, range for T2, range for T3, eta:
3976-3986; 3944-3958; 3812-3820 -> -26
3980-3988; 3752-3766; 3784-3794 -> -7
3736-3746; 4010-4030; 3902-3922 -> -2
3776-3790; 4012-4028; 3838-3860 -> -7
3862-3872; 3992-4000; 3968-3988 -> -28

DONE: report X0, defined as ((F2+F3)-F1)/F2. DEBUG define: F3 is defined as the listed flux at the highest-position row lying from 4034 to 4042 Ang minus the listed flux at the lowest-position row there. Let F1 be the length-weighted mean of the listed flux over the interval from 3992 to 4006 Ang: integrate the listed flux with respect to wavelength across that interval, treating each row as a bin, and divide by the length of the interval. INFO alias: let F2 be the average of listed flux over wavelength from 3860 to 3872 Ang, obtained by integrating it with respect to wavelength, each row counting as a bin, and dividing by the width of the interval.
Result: -0.23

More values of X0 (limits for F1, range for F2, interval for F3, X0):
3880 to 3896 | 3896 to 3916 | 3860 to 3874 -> 0.01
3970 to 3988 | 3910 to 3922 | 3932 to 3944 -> -0.03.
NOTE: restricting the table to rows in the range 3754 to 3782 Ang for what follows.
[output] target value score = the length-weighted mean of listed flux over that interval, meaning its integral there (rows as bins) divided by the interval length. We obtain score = 5.38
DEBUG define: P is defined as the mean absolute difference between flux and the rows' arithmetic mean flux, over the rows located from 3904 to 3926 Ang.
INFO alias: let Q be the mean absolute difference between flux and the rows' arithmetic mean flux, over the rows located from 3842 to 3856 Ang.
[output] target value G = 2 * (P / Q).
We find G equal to 1.64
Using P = 0.241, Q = 0.29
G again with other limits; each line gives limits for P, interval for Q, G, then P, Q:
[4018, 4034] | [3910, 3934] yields 1.79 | 0.260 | 0.29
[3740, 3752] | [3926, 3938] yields 1.66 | 0.203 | 0.25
